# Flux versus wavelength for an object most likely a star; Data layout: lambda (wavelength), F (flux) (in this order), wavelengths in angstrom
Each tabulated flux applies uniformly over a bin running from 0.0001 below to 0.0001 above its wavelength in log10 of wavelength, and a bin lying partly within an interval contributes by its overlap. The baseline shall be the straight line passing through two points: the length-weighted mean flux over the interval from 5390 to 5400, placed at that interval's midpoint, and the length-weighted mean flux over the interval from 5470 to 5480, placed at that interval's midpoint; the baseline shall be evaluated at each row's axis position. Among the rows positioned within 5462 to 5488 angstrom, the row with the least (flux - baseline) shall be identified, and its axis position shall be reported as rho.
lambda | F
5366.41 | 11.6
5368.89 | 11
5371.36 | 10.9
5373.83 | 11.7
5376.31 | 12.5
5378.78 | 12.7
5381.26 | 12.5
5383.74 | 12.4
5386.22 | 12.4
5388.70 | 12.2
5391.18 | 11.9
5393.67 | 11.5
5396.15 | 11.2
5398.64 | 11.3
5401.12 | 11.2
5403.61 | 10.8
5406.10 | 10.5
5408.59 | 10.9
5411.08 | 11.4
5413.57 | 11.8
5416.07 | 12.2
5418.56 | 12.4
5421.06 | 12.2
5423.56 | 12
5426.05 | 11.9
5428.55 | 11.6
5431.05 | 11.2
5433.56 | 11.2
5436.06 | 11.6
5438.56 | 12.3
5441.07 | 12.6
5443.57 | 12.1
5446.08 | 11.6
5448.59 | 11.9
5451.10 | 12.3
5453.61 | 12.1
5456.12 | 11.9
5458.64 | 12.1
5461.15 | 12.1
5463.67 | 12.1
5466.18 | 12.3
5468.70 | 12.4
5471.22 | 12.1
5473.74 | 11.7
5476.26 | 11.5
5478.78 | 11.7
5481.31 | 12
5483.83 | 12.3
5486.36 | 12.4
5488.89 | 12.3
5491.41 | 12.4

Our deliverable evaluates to 5476.26 angstrom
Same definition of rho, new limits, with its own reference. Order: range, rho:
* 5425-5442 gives 5433.56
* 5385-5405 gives 5403.61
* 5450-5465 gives 5456.12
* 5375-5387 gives 5386.22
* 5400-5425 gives 5406.10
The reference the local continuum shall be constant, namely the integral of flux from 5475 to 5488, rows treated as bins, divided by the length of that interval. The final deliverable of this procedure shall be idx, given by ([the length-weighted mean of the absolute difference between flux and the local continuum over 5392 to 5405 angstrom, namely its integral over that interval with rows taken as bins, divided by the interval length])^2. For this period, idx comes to 0.59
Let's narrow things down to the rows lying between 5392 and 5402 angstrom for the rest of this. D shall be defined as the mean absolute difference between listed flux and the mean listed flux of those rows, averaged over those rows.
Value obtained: 0.10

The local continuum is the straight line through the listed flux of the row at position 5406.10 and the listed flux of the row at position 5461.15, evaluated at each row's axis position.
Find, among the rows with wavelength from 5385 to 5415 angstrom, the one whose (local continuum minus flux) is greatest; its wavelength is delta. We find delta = 5406.10 angstrom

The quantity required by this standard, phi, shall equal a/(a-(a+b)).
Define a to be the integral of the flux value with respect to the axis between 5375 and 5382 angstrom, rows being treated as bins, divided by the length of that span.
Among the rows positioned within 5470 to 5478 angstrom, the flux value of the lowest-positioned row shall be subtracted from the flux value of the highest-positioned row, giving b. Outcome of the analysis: 21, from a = 12.6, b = -0.6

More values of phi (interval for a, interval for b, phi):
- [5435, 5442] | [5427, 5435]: 30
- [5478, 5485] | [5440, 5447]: 12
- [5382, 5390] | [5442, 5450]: 62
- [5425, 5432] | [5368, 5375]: -17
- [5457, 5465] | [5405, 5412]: -13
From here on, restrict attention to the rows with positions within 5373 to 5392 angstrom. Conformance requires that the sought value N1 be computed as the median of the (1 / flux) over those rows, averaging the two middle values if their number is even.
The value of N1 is 0.0806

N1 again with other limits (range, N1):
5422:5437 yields 0.0862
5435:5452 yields 0.0826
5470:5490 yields 0.0830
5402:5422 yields 0.0862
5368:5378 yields 0.0882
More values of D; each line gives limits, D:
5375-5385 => 0.09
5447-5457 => 0.15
